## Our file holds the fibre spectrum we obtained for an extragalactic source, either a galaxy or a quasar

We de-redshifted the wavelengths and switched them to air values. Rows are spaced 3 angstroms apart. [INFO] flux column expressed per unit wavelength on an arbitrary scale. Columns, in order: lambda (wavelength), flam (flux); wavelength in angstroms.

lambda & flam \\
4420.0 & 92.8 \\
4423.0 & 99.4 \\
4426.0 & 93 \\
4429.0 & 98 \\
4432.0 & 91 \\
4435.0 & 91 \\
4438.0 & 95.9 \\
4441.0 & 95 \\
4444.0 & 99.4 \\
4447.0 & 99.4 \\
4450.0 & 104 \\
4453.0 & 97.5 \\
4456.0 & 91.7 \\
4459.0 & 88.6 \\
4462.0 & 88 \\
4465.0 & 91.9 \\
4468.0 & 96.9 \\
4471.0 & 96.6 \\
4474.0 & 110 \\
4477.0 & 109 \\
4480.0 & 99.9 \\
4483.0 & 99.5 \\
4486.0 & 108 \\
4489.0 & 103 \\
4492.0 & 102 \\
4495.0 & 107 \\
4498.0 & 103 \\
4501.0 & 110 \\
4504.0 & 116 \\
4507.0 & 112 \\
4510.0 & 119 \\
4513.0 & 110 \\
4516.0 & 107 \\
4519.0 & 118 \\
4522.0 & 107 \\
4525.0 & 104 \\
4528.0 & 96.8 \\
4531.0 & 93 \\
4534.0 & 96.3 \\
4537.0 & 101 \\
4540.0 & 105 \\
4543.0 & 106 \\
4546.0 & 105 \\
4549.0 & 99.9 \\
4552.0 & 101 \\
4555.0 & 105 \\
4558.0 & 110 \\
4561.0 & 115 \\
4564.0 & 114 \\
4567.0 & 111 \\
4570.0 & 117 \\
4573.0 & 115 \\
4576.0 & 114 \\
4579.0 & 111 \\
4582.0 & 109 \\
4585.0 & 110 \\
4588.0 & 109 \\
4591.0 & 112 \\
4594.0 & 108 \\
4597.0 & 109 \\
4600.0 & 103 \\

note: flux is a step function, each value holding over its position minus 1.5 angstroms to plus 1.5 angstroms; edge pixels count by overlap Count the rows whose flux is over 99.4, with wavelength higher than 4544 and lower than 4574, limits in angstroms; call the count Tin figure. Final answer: 10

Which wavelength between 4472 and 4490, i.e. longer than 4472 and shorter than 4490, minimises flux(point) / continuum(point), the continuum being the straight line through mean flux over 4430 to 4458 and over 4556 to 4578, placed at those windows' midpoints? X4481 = 4483.0 angstroms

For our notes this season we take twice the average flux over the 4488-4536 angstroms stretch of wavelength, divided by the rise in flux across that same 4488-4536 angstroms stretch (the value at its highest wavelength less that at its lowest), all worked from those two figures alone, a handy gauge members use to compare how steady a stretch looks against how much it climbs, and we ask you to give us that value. -32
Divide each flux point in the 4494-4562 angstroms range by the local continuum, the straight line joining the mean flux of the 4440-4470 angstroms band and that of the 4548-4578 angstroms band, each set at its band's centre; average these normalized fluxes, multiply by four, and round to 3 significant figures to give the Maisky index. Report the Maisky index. 4.04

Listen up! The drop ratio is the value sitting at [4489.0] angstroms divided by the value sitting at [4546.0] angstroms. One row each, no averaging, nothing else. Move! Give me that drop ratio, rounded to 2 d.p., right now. 0.98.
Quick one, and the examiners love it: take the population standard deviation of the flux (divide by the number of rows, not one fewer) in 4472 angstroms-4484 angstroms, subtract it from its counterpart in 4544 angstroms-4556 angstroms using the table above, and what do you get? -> -2.6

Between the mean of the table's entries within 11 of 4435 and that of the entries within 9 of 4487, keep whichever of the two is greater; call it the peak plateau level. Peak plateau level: 103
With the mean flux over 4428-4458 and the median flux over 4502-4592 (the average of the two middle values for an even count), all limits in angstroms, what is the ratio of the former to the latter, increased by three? 3.88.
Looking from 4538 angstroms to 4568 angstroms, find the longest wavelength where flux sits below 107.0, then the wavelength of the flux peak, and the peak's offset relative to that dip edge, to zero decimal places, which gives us 6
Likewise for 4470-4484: -9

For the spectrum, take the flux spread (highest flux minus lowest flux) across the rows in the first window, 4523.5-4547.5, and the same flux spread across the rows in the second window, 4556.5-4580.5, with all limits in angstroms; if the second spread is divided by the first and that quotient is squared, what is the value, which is 0.3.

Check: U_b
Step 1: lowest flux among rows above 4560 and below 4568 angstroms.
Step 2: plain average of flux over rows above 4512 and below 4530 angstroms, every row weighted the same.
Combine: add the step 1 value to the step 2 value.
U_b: 218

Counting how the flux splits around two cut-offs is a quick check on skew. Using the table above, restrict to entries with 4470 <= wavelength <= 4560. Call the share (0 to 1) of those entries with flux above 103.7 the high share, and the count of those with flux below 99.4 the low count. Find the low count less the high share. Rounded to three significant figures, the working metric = 3.40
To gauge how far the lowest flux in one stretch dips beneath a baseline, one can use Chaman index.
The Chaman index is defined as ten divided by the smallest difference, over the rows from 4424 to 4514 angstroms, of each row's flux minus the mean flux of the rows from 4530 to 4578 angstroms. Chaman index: -0.53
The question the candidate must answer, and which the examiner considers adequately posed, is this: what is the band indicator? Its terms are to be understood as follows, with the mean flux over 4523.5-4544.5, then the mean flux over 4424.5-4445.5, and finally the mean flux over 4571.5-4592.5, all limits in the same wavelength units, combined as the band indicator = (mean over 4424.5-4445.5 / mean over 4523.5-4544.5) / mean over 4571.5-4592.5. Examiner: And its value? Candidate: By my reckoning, 0.0085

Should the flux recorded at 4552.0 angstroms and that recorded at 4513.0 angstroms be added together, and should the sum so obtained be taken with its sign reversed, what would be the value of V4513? -211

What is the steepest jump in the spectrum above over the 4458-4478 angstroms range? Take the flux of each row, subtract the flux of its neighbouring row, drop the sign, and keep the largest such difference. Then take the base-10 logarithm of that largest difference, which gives 1.13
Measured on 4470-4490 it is 1.13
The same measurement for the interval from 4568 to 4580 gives 0.48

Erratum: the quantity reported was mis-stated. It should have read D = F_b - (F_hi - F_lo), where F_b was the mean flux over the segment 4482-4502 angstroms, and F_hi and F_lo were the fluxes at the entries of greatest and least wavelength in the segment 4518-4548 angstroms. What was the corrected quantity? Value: 118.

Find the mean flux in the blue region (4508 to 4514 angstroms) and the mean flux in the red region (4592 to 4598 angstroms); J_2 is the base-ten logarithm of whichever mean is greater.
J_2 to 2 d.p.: 2.06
